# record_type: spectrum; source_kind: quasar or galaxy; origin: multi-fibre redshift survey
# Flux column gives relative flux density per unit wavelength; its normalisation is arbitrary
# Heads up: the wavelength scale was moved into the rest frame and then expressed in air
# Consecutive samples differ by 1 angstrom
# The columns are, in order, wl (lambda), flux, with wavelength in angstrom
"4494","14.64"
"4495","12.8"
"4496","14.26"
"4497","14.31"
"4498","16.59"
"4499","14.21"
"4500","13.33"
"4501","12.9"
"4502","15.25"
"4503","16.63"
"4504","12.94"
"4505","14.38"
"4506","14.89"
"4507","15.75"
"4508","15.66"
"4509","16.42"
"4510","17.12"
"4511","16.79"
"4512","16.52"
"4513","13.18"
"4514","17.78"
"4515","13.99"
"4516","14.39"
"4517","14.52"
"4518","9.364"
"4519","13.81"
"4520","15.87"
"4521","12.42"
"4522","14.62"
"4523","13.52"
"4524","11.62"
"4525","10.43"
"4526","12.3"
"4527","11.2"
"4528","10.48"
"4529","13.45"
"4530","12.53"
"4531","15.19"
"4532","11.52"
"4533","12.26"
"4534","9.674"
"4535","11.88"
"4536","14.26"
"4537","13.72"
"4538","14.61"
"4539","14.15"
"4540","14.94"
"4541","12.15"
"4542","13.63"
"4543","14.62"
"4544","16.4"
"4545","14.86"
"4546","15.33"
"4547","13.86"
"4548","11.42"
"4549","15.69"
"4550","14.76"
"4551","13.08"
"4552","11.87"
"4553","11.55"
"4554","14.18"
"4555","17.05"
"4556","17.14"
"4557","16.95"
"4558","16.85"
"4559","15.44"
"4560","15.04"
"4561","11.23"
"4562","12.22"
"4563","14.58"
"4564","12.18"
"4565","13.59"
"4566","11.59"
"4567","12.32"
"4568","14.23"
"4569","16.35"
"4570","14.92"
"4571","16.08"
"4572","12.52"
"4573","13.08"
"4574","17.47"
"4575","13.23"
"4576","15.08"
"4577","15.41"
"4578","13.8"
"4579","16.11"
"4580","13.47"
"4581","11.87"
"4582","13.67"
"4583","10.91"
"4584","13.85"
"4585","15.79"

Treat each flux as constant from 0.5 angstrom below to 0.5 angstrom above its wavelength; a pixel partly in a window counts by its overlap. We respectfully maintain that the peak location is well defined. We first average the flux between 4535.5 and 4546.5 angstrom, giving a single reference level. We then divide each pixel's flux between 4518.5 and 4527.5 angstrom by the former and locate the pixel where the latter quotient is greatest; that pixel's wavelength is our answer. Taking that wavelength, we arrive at 4520 angstrom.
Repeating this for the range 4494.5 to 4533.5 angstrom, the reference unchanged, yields 4514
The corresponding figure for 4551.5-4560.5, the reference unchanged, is 4556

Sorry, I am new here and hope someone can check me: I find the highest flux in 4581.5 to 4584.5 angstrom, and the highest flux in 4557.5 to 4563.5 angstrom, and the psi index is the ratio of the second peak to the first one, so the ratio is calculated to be 1.22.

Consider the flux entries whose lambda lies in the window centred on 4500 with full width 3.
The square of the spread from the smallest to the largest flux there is 1.7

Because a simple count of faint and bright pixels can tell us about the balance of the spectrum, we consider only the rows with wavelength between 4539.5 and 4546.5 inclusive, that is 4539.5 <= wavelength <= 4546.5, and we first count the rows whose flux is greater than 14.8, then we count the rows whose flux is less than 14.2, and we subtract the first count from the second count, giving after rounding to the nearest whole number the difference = -2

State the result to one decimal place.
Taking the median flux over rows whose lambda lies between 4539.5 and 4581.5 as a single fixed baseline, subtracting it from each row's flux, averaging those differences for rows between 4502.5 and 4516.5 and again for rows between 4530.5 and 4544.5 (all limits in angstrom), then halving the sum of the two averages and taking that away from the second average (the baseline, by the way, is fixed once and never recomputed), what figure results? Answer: -1.0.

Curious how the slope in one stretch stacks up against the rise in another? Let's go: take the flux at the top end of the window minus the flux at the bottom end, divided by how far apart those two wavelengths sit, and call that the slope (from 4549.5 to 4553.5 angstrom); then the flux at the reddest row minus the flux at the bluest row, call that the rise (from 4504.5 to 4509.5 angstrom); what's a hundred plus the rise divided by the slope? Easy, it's 98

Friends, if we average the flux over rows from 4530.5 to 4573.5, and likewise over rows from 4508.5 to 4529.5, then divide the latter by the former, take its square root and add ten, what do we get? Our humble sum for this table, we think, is 11.00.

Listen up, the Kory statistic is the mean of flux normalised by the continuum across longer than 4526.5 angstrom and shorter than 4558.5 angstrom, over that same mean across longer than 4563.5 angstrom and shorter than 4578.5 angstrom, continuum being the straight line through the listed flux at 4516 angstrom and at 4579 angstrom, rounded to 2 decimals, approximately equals 1.03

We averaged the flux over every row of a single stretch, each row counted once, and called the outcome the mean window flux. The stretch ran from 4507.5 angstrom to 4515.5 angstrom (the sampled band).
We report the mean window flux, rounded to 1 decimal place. 15.9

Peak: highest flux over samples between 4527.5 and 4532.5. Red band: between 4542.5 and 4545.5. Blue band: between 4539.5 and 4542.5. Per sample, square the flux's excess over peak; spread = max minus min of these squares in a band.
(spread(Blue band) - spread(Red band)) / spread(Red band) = 5.8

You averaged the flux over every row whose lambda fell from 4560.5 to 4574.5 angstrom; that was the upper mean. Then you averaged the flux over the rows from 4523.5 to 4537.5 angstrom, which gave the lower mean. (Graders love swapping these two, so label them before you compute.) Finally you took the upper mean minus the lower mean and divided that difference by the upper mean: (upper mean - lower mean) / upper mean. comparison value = 0.11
